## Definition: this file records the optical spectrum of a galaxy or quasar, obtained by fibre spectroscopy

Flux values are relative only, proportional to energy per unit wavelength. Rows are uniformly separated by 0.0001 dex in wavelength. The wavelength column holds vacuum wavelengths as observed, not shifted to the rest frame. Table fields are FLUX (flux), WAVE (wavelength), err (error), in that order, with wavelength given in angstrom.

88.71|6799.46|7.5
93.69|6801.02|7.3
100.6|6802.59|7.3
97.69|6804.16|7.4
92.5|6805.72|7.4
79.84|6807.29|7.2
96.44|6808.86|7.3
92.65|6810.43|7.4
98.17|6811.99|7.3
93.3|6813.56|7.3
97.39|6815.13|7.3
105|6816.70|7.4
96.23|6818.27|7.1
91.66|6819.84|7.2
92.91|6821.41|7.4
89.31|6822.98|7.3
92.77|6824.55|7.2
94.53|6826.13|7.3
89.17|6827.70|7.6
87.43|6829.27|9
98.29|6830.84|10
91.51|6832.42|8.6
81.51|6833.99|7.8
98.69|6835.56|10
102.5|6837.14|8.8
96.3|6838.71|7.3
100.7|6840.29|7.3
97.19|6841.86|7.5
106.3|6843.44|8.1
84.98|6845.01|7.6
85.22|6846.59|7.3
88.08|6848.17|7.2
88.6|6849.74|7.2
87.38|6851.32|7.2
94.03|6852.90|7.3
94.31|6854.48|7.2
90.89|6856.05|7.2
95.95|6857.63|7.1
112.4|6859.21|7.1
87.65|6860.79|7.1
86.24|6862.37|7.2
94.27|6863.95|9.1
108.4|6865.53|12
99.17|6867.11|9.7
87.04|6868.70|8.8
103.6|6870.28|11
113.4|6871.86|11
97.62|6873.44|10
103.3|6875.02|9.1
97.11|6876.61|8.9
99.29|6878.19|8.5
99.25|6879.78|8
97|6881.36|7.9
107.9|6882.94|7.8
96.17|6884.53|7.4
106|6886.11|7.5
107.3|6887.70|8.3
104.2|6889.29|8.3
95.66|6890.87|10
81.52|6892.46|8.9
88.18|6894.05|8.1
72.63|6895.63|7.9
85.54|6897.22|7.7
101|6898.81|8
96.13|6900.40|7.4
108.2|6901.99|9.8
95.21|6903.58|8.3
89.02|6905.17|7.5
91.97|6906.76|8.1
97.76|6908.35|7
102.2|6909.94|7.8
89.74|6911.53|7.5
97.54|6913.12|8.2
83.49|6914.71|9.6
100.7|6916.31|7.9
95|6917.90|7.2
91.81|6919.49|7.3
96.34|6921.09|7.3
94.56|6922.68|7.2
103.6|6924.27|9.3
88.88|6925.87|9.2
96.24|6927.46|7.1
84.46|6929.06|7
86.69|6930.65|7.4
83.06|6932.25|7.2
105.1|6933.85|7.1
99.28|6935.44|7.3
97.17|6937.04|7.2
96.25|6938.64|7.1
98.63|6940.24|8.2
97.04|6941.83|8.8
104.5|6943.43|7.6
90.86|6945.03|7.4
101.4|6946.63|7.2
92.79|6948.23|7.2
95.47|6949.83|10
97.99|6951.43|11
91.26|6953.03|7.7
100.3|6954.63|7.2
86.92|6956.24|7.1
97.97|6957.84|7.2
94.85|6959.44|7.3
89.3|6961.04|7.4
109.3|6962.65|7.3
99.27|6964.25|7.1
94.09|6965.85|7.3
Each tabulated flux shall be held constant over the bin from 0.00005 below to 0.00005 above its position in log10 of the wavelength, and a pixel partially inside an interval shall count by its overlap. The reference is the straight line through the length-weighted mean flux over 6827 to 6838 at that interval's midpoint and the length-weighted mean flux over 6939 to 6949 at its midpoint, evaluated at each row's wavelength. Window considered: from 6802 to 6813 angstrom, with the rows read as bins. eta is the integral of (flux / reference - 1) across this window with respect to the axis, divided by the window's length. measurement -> 0.02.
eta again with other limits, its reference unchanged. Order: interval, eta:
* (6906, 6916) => -0.02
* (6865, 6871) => 0.05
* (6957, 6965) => 0.00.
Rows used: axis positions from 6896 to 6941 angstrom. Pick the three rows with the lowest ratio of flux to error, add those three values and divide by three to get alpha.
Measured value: 9.8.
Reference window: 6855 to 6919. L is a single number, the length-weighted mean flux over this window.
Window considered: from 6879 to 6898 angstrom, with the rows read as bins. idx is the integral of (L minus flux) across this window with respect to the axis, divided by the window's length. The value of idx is 1.5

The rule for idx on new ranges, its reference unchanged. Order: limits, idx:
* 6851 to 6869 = 1.4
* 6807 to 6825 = 2.4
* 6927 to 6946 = 1.6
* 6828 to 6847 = 2.3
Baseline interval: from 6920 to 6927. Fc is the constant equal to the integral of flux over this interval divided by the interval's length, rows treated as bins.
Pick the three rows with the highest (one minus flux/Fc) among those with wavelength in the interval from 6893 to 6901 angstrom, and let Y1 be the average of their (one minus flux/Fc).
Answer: 0.14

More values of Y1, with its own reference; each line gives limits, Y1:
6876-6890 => -0.01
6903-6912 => 0.06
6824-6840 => 0.10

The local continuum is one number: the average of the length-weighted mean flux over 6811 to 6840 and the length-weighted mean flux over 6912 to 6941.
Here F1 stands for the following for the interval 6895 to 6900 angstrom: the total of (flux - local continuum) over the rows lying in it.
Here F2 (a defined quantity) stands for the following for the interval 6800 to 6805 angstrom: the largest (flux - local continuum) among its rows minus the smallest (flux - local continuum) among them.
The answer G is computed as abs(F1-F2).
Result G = 30.7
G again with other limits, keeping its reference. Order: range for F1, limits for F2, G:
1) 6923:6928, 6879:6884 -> 5.2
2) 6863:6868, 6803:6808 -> 1.0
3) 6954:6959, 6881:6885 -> 9.5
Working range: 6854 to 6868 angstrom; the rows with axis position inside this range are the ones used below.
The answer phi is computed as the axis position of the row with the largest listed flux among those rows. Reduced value 6859.21 angstrom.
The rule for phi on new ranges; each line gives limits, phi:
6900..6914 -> 6901.99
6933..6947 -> 6933.85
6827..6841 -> 6837.14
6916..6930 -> 6924.27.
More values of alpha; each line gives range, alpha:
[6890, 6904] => 9.3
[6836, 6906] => 9.1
